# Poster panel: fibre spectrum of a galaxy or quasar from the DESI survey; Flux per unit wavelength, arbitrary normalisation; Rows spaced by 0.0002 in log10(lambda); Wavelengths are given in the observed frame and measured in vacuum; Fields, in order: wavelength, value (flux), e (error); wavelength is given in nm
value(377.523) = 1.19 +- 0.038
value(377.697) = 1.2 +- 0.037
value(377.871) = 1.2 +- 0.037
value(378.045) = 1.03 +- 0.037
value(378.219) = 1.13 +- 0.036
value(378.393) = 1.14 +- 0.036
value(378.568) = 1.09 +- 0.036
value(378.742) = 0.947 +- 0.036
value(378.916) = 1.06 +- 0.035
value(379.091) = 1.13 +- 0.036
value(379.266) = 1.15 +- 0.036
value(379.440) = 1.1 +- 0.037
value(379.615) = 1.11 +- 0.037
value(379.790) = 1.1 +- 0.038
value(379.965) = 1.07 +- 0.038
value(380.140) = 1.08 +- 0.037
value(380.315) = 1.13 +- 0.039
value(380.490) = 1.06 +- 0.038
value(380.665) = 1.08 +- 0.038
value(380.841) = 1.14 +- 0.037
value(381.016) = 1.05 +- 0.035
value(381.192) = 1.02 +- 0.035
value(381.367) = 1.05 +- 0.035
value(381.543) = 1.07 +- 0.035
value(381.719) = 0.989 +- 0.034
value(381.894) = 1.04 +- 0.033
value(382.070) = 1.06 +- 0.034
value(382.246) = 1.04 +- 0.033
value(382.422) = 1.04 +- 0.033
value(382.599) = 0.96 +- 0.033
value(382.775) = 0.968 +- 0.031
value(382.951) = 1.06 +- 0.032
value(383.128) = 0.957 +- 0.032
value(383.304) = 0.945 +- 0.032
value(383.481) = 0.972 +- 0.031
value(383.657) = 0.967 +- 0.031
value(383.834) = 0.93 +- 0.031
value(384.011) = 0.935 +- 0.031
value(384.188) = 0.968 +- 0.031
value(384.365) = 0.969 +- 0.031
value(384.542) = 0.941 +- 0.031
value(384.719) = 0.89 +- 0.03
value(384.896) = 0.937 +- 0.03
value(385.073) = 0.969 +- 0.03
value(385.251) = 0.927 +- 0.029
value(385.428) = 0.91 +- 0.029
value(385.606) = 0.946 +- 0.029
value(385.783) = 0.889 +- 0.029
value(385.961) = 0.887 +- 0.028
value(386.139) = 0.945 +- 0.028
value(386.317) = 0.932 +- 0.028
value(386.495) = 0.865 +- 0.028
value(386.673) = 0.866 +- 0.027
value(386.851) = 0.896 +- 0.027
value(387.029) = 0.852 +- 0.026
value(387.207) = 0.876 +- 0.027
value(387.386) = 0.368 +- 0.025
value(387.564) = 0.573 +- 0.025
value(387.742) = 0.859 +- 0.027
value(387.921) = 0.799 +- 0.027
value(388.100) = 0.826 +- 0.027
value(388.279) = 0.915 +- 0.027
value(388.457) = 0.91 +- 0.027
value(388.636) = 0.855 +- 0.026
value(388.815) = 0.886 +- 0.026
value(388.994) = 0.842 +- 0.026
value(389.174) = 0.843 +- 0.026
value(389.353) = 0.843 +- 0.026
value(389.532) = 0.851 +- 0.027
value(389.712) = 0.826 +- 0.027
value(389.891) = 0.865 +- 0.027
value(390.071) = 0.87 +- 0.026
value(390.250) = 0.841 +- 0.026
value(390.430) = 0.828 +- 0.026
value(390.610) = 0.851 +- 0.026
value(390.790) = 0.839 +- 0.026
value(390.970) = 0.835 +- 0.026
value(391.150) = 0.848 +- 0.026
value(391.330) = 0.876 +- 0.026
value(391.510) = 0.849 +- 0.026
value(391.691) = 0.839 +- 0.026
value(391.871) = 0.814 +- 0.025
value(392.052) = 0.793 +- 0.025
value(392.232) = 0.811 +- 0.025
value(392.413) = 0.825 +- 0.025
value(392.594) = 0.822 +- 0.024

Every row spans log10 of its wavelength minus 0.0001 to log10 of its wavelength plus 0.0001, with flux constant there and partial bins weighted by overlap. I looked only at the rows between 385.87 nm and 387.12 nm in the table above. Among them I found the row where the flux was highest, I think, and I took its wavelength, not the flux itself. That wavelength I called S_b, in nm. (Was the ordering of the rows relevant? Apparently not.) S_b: 386.139 nm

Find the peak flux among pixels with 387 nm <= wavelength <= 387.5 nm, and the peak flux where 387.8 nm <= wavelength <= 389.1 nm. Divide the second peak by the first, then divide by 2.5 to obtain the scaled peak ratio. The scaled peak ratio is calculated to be 0.418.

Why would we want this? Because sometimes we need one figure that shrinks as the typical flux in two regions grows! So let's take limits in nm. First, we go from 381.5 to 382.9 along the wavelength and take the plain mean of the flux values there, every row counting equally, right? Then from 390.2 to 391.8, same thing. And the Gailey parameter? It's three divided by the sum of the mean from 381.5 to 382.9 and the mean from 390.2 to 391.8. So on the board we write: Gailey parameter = 1.61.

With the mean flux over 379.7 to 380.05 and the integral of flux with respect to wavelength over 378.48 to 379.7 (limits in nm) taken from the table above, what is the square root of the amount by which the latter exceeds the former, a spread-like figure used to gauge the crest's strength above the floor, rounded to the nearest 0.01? 0.49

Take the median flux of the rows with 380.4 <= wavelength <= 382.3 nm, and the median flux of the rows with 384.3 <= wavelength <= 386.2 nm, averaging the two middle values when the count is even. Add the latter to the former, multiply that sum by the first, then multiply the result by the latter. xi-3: 1.95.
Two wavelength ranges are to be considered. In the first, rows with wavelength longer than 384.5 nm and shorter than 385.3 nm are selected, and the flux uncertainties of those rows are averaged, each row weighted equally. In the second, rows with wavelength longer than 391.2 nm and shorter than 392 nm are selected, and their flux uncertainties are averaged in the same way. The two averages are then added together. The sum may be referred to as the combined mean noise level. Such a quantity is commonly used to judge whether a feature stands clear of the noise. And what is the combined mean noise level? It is 0.056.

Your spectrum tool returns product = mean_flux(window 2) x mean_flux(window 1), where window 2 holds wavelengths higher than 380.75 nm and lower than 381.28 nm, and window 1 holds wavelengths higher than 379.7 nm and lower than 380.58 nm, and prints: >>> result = 1.16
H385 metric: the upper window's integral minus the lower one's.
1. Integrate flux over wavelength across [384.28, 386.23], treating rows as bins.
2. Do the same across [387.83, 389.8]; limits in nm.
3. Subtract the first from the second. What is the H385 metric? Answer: -0.13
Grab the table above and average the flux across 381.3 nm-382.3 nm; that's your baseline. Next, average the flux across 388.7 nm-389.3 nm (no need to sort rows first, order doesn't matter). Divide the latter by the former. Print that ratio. 0.82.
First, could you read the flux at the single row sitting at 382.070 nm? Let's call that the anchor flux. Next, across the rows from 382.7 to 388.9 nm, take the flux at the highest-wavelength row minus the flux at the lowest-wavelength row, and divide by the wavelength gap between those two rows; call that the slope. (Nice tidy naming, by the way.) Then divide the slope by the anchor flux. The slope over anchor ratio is -0.013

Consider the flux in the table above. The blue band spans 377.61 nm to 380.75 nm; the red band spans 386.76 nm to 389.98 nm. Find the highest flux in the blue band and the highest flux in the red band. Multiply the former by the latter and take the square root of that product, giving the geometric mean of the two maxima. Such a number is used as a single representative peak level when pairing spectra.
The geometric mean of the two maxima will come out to 1.05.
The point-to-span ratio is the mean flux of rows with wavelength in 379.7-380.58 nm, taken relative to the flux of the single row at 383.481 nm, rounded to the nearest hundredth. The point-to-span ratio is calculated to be 1.12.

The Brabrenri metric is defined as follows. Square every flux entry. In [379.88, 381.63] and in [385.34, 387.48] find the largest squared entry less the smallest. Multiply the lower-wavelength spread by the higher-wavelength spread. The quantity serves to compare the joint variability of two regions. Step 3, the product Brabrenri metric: 0.20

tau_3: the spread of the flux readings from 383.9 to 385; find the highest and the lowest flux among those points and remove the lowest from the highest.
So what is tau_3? 0.079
